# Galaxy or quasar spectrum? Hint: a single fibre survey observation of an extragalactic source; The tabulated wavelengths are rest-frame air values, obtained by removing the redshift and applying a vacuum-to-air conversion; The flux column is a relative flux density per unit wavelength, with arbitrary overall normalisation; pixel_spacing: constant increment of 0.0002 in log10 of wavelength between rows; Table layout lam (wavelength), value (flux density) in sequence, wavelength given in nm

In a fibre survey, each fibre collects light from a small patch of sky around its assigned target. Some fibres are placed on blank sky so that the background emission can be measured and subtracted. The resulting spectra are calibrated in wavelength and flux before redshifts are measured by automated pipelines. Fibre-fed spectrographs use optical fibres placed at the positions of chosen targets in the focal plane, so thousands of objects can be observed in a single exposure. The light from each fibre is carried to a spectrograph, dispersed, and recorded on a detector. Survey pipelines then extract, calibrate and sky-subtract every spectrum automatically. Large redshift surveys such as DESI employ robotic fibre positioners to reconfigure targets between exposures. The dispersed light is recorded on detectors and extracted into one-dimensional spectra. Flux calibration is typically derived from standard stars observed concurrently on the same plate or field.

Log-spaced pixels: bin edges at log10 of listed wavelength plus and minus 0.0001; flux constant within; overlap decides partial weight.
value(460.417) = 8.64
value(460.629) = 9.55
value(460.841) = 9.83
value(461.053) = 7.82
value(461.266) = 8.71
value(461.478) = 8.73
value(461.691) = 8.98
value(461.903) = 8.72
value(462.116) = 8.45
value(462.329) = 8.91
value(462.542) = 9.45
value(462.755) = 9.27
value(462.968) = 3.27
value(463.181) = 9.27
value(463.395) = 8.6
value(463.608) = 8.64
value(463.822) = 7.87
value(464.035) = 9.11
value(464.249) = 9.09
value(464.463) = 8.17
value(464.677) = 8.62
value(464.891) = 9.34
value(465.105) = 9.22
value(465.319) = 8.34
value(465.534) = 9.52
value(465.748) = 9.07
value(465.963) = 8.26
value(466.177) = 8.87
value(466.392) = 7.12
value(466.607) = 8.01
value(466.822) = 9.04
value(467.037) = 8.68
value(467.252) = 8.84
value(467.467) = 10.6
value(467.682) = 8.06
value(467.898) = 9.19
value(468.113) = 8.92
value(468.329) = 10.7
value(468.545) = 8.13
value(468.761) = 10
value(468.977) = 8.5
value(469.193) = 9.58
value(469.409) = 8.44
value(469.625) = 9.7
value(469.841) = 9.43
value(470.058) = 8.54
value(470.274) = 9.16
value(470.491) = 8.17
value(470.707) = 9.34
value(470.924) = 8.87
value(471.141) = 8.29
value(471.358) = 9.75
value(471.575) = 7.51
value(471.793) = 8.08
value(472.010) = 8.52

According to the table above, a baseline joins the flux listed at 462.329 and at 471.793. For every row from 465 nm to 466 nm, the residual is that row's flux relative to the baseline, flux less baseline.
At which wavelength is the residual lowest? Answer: 465.963 nm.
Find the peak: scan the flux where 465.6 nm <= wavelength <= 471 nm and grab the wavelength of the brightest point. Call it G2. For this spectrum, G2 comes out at 468.329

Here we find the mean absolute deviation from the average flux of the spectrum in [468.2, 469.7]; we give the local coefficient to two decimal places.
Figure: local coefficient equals 0.80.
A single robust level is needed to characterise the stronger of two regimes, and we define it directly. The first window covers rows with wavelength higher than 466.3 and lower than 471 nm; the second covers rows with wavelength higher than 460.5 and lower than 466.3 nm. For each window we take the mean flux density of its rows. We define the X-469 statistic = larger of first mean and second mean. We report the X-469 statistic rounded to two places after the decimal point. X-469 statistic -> 8.96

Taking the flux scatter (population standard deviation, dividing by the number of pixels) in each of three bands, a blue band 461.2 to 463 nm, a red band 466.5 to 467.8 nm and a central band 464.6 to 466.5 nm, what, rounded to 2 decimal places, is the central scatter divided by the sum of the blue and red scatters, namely 0.26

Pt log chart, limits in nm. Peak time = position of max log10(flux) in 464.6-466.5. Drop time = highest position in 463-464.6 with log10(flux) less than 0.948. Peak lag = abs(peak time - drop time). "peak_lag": 1.07 nm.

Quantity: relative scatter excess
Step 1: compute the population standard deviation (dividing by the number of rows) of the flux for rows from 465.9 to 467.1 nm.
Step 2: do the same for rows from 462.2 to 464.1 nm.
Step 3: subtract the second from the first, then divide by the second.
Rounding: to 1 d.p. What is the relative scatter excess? -0.6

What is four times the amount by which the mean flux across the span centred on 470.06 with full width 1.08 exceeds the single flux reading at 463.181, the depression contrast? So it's -1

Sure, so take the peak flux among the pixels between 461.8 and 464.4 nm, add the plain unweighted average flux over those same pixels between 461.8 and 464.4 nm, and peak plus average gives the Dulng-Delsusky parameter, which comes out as 17.8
